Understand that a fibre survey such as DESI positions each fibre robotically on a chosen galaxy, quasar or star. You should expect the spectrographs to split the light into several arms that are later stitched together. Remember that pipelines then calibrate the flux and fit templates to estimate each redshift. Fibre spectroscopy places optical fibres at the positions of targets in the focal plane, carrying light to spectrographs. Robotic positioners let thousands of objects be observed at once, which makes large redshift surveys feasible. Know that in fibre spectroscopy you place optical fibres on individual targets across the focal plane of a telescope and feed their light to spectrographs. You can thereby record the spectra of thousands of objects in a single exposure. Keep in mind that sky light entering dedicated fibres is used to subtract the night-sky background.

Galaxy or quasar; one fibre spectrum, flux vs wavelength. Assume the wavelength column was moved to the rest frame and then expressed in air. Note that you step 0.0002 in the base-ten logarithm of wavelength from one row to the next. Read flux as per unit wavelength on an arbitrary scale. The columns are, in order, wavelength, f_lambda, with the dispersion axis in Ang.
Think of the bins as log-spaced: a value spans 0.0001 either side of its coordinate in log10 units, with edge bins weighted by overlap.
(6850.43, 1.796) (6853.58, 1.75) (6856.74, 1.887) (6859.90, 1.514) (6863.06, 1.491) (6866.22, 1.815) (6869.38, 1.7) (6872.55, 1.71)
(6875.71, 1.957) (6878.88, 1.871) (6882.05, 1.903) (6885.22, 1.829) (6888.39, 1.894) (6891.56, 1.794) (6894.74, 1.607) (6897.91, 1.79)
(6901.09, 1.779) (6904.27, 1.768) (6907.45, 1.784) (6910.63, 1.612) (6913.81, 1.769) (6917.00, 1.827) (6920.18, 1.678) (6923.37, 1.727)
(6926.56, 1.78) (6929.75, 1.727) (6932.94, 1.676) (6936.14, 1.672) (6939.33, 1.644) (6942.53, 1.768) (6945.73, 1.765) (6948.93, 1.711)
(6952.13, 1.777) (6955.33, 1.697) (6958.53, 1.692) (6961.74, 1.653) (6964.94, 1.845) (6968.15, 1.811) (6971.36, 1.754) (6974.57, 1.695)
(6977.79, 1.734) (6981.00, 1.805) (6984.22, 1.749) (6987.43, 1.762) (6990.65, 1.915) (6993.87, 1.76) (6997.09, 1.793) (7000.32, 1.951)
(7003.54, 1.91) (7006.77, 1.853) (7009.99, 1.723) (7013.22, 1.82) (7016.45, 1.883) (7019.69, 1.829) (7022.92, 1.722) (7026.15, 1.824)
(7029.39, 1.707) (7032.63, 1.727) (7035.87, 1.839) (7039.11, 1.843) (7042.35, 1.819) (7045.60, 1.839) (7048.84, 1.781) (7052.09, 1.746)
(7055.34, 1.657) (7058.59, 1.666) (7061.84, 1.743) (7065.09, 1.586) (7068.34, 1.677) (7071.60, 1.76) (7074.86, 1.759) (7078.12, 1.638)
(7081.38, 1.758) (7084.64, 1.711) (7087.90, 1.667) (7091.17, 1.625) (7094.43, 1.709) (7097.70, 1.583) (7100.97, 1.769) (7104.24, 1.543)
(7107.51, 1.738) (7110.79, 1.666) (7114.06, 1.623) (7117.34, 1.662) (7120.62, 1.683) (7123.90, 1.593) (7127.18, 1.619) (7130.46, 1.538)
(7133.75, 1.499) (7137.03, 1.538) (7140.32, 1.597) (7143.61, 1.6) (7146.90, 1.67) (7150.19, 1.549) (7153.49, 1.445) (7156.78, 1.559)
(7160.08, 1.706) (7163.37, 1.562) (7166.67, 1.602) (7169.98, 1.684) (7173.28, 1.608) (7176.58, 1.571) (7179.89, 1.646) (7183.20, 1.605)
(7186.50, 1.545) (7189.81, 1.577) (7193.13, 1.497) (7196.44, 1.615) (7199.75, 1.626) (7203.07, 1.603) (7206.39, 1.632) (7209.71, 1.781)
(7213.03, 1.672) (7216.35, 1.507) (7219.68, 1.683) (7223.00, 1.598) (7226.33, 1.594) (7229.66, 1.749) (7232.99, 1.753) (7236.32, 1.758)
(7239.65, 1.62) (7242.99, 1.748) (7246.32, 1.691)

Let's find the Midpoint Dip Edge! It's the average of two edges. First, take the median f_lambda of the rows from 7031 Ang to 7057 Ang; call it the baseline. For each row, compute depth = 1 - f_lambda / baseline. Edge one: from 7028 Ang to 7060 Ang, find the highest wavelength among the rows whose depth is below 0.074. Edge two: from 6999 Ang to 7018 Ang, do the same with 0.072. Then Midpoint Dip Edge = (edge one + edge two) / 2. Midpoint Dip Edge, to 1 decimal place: 7034.3 Ang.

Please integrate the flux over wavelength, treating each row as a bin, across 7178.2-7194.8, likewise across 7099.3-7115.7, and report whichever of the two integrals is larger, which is 27.3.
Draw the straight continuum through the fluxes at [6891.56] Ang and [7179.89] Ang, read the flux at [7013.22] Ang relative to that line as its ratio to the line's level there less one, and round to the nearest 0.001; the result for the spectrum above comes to 0.051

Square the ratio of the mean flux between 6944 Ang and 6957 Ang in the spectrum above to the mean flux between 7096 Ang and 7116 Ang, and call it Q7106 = 1.10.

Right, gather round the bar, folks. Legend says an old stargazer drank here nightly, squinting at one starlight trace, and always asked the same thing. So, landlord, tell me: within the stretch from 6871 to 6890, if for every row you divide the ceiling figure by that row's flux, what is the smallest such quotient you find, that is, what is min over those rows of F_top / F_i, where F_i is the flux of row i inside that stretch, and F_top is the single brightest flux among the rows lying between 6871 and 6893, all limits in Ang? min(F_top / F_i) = 1.000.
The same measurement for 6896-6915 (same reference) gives 1.093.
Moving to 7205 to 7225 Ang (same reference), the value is 1.099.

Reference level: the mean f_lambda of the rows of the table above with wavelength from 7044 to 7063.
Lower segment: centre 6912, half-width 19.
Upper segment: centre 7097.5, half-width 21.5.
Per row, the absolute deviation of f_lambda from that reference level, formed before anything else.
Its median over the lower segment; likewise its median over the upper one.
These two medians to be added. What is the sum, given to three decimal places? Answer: 0.116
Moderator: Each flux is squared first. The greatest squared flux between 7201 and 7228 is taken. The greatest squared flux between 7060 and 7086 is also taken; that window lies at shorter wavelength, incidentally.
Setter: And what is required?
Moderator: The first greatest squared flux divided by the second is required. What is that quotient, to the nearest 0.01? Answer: 1.02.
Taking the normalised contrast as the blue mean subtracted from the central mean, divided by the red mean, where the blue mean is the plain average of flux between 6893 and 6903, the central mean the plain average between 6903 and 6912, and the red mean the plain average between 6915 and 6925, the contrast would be 0.00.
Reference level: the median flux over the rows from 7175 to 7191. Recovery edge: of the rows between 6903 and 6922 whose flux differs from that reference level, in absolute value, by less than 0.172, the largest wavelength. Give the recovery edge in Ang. 6920.18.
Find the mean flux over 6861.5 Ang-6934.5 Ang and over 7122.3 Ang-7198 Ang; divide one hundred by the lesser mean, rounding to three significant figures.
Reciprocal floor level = 63.1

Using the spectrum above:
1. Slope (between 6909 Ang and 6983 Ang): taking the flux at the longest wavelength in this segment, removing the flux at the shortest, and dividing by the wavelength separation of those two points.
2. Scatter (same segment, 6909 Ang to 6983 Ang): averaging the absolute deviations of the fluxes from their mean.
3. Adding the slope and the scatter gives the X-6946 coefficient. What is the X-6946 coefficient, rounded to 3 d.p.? 0.054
